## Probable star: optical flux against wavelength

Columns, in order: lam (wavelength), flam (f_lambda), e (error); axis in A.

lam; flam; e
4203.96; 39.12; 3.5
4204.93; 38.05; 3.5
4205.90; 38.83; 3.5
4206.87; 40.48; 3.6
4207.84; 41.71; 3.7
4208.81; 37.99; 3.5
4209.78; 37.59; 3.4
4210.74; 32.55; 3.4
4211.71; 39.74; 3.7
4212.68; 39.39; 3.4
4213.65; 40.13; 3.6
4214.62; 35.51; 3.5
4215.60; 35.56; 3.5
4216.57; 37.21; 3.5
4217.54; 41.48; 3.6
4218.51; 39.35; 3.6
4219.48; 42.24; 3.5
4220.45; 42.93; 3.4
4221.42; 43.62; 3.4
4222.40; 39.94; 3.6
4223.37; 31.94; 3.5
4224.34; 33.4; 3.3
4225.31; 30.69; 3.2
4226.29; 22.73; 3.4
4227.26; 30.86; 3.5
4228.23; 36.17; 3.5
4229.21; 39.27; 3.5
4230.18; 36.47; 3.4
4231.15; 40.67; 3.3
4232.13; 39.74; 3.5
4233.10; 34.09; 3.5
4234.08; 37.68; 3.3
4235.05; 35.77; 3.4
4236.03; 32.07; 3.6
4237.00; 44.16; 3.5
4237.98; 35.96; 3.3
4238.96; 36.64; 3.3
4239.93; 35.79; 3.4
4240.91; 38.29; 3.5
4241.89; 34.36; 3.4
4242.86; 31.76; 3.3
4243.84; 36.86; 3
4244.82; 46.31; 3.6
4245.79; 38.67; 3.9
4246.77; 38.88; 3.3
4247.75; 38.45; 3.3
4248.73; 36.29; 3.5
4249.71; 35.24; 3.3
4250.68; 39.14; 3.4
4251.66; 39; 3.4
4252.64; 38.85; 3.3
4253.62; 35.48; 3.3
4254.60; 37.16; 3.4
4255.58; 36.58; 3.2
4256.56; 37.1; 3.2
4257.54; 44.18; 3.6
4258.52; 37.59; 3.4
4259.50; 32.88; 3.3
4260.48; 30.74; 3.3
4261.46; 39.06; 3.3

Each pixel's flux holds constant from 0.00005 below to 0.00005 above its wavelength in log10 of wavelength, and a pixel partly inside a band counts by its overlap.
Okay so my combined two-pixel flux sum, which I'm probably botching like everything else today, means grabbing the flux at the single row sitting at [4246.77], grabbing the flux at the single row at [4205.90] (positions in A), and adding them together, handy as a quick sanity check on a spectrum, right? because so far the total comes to 78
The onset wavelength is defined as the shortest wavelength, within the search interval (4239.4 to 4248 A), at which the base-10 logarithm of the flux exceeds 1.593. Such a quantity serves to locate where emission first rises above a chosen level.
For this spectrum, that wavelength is 4244.82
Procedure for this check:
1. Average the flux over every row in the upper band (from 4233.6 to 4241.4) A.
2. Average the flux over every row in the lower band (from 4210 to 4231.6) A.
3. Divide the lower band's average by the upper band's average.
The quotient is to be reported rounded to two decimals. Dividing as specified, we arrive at 1.00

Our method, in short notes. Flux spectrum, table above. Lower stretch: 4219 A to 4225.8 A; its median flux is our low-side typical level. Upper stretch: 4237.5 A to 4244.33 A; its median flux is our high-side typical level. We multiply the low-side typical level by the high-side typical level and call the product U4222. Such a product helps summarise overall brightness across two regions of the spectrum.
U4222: 1436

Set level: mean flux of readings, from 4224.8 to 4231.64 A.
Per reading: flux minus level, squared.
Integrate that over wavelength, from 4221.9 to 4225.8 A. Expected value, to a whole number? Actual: 50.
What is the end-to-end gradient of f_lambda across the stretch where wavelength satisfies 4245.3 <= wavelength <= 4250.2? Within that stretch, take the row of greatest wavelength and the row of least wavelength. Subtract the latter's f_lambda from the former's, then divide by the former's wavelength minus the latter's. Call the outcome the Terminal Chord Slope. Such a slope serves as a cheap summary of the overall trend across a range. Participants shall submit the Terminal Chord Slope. -0.9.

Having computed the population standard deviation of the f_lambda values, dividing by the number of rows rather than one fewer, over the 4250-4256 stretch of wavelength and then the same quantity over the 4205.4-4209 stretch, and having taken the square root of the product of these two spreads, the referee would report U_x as 1.4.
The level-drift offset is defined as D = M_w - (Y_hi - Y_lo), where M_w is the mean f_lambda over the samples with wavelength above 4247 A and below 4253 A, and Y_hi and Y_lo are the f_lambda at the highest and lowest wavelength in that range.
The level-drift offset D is 37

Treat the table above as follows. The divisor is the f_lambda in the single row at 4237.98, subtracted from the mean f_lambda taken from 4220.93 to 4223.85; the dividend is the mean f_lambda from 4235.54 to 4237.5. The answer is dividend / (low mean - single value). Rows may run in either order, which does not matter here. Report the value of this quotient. 15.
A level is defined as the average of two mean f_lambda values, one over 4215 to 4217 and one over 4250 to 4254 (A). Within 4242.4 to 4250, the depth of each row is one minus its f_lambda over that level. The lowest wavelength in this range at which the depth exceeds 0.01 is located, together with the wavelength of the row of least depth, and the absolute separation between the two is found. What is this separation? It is 2.0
